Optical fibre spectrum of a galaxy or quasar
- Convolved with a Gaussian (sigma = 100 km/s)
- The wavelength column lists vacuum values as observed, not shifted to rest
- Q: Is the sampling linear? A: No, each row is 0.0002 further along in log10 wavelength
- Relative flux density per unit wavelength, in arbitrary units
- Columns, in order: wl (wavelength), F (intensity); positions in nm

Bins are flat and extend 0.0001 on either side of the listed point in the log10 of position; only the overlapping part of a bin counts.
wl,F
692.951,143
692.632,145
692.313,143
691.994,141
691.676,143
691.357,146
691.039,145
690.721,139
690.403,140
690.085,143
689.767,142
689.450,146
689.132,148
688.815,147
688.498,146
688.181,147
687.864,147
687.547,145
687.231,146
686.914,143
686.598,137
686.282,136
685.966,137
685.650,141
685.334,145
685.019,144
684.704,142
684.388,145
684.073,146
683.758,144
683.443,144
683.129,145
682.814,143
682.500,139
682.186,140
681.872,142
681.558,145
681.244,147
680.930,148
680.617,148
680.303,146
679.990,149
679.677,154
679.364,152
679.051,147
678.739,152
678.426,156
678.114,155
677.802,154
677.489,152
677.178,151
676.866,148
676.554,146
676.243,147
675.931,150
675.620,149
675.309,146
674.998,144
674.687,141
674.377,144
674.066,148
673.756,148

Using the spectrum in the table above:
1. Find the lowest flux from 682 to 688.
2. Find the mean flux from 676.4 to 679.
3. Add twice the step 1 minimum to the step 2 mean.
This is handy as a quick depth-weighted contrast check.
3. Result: 424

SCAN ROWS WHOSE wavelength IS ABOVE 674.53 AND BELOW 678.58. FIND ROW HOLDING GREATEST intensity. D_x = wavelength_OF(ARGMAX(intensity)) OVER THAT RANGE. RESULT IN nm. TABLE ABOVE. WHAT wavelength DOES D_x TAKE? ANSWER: 678.426 nm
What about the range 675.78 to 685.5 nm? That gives 678.426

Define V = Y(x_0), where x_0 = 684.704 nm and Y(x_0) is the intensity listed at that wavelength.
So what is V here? 142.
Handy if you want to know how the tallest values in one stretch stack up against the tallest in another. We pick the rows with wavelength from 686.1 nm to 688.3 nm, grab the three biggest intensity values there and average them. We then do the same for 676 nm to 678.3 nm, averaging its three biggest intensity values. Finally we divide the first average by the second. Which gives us 0.95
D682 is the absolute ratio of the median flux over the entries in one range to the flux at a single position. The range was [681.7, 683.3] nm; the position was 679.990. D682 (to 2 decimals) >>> 0.95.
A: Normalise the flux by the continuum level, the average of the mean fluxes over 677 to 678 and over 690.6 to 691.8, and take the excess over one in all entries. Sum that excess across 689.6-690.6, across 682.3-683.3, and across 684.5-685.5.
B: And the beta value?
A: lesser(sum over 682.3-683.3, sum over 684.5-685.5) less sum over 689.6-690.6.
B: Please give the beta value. 0.01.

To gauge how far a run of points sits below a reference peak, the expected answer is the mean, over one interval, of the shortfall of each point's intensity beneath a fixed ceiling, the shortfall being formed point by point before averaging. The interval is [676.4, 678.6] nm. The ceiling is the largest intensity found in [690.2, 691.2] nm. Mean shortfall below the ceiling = -7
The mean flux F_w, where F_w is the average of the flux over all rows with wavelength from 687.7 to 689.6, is 147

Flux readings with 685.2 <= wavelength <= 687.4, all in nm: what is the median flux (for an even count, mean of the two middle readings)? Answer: 141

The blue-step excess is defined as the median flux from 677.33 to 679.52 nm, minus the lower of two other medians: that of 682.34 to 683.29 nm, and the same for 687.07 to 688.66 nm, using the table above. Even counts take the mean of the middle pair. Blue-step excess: 9.0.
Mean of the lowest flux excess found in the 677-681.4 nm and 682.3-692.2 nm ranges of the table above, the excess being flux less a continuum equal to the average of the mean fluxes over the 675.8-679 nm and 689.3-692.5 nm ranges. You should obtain -5.9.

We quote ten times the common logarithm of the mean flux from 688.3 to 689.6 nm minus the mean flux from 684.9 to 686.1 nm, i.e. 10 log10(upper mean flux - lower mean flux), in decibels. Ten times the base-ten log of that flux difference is 7.0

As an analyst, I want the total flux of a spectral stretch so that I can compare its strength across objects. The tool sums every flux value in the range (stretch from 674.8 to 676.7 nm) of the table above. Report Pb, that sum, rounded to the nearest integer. 882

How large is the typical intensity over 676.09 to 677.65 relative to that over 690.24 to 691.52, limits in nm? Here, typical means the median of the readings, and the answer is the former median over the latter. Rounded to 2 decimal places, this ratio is 1.04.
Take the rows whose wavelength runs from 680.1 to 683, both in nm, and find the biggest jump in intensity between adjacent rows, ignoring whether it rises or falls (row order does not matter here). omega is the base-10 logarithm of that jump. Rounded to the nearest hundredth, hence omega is 0.60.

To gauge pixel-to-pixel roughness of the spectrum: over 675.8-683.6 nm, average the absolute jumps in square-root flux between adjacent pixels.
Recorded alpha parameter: 0.096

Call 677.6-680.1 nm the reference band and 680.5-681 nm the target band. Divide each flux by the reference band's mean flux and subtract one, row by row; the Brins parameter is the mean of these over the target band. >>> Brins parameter -0.029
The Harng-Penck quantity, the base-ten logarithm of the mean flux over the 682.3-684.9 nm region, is 2.16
